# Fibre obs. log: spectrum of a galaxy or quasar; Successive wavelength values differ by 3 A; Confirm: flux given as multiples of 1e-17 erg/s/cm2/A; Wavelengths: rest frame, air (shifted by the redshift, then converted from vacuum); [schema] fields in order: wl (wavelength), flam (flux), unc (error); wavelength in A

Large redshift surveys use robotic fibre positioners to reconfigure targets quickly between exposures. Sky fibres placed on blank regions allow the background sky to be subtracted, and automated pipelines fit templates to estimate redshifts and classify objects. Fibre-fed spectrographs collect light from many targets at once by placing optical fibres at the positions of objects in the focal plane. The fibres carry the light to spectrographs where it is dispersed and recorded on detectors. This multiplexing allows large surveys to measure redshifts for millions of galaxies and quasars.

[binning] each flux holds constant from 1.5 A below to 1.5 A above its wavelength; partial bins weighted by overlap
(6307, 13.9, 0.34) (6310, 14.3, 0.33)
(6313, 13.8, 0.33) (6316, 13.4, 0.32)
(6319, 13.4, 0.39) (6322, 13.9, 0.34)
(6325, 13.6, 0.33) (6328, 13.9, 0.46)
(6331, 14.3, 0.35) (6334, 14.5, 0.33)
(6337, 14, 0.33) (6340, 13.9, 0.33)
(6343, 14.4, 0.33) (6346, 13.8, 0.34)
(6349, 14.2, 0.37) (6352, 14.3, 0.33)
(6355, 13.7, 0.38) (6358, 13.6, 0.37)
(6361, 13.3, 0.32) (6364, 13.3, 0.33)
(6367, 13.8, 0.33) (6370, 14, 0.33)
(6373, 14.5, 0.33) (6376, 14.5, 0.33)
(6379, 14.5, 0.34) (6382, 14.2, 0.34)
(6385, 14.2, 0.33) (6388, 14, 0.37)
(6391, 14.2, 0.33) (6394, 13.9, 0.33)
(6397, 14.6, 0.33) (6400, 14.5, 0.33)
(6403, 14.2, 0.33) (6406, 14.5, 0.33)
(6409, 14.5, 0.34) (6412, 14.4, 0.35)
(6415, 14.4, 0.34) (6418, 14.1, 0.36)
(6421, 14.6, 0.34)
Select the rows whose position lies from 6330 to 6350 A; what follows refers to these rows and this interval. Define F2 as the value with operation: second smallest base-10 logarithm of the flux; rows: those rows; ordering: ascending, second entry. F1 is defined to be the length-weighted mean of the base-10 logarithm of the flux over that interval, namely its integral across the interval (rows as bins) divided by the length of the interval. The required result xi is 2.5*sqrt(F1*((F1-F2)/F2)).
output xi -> 0.221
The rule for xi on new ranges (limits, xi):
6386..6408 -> 0.230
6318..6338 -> 0.264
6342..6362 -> 0.243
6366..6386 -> 0.221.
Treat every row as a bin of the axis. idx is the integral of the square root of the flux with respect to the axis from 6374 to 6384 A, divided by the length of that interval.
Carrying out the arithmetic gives 3.79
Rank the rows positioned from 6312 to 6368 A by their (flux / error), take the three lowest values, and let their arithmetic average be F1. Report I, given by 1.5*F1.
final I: 50.3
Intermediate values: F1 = 34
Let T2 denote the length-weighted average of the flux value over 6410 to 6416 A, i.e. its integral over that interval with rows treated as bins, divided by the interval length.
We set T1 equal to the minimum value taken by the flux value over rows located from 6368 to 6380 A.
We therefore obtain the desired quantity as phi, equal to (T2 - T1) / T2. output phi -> 0.03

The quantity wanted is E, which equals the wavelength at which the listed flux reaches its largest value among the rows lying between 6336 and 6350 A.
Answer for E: 6343 A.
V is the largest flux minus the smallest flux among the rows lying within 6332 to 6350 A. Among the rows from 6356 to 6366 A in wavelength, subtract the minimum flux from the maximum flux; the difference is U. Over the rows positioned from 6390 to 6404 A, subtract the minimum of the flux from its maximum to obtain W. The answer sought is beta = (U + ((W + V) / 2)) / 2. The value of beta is 0.500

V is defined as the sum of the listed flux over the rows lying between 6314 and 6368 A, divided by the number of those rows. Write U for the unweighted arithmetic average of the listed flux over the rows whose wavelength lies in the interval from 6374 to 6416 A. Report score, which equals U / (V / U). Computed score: 14.8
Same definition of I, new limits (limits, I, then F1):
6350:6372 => 56.6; 38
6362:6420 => 58.7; 39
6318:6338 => 52.7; 35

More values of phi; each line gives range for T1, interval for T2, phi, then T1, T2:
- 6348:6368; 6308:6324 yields 0.03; 13.3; 13.8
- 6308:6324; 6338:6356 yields 0.05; 13.4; 14.1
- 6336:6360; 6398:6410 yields 0.06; 13.6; 14.4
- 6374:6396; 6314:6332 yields -0.01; 13.9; 13.7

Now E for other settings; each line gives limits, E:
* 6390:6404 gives 6397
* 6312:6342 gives 6334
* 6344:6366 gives 6352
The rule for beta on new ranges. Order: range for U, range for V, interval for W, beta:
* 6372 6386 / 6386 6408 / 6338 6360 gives 0.525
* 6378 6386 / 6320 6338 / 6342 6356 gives 0.550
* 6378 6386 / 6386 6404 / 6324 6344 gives 0.550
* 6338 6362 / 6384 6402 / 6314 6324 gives 0.850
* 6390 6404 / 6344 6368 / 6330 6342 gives 0.750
